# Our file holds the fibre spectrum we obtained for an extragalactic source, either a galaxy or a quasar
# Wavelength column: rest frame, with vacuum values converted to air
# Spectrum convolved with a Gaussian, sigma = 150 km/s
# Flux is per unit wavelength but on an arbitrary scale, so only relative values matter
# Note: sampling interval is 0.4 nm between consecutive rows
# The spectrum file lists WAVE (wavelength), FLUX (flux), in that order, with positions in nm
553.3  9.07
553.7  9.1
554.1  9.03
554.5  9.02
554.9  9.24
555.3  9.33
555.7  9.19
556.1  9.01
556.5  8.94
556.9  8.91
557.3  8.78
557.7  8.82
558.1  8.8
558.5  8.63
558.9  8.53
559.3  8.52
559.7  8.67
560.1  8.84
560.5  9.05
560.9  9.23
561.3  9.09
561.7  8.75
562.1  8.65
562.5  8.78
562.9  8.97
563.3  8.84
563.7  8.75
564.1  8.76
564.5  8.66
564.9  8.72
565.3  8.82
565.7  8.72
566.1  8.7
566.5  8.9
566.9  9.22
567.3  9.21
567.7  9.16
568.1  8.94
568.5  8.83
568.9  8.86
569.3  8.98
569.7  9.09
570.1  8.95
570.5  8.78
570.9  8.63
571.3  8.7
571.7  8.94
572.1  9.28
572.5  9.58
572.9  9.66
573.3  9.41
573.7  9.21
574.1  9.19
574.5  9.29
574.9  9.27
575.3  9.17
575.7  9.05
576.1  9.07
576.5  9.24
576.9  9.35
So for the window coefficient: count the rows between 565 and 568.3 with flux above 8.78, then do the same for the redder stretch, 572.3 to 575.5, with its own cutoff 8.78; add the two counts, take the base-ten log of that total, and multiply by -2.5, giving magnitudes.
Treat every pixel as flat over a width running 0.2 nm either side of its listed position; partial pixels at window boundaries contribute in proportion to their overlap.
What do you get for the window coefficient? -2.87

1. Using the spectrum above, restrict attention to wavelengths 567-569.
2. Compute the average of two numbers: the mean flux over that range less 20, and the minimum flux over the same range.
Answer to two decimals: -1.08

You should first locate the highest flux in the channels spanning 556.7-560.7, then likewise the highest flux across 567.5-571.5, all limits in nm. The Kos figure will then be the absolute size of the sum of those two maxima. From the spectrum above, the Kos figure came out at 18.2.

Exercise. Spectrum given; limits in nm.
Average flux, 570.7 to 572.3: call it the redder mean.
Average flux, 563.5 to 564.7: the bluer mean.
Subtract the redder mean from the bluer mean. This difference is -0.16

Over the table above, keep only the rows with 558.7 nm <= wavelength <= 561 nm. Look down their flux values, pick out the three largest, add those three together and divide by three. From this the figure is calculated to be 9.04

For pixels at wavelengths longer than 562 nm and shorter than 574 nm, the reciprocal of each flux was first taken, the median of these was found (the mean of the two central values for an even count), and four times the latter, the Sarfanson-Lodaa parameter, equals 0.450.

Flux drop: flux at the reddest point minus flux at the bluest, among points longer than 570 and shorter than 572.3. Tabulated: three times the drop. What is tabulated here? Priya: 1.0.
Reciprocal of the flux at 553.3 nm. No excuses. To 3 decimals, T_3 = 0.110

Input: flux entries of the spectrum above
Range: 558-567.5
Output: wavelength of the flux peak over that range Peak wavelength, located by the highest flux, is 560.9 nm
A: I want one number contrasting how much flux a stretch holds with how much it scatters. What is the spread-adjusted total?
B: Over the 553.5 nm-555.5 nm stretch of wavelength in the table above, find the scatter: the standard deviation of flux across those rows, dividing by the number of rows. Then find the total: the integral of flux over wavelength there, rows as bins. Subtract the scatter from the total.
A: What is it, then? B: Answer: 18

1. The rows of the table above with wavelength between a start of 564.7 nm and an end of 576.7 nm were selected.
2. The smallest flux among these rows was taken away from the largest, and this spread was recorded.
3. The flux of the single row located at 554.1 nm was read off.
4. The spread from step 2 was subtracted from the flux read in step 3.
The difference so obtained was 8.00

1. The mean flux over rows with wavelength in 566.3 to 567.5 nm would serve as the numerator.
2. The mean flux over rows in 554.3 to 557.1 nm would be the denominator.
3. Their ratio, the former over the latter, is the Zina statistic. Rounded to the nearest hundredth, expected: 1.00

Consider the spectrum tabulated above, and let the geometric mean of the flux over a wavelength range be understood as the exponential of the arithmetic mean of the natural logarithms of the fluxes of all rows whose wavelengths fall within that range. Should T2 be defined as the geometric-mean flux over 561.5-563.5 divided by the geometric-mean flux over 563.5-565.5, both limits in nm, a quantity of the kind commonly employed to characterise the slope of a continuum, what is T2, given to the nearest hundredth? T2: 1.01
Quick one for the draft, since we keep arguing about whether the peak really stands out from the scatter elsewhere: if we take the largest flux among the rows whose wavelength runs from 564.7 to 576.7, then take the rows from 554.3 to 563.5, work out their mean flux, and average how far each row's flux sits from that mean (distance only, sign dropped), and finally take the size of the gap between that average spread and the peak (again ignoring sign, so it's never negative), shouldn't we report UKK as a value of 9.5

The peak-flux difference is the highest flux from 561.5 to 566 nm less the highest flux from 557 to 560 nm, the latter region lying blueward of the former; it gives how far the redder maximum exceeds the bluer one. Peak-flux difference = 0.15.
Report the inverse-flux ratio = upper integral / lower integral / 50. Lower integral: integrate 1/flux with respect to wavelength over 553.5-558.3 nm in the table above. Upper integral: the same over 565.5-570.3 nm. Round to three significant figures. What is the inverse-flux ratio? 0.0201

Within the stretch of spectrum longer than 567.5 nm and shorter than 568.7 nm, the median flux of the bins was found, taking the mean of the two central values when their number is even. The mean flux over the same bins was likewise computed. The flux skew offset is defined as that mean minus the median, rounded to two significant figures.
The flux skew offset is 0.037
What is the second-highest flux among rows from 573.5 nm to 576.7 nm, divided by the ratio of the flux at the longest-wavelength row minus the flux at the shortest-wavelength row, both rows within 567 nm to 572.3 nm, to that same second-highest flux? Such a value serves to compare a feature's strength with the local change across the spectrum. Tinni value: 1228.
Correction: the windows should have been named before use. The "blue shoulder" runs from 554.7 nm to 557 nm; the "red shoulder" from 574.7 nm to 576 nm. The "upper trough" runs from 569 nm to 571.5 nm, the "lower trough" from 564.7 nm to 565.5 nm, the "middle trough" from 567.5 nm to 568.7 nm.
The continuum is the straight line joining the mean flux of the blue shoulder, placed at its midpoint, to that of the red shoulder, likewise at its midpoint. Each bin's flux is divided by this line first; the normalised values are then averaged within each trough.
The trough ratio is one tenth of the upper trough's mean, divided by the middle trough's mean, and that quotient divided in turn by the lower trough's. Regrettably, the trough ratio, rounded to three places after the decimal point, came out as 0.103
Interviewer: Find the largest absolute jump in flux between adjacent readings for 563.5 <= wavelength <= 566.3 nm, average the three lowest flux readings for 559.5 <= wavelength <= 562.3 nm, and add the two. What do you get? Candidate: 8.8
